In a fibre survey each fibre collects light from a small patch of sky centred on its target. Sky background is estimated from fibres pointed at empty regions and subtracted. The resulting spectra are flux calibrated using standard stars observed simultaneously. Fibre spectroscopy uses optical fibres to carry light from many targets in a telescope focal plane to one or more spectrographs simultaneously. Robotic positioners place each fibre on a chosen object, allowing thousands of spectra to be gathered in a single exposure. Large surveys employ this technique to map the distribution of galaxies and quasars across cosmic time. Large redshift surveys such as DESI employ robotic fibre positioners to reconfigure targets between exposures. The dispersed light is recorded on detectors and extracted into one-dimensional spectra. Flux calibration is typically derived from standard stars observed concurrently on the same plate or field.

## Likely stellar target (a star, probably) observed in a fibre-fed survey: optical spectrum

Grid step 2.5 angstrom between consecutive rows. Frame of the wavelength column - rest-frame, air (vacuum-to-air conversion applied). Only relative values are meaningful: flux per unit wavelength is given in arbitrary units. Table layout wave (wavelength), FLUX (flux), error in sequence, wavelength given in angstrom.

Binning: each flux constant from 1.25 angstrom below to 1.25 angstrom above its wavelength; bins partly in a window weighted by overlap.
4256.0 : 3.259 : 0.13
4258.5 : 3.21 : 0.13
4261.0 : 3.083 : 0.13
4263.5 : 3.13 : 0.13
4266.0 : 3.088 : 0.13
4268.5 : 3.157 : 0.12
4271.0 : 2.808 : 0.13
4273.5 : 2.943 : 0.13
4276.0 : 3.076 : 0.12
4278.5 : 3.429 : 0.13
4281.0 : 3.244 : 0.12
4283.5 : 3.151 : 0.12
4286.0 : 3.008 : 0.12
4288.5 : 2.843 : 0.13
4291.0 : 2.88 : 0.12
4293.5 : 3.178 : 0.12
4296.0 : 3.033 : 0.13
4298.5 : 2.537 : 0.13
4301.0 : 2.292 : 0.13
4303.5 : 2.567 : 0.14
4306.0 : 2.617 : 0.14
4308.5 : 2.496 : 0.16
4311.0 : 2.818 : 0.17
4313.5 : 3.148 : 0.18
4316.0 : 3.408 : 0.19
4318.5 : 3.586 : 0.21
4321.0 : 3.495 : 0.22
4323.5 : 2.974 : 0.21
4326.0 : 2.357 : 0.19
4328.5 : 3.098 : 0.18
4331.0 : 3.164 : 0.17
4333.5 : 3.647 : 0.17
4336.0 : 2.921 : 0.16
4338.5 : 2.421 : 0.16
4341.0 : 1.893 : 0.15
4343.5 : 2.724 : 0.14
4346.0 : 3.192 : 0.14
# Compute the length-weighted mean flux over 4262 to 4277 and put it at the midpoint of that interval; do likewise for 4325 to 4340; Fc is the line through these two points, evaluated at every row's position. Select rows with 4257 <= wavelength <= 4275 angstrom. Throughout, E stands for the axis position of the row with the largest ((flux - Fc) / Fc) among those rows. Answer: 4258.5 angstrom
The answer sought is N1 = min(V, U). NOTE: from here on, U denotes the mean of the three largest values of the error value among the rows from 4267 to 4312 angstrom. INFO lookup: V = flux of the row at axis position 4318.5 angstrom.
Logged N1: 0.16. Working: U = 0.16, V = 3.586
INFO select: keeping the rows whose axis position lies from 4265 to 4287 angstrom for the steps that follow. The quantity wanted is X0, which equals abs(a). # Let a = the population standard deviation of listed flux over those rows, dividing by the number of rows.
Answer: 0.17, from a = 0.17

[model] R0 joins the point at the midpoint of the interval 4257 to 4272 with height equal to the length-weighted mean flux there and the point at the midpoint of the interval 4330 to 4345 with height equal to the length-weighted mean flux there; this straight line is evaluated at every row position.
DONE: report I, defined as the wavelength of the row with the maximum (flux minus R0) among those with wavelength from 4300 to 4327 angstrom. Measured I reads 4318.5 angstrom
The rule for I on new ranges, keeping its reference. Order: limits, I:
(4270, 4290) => 4278.5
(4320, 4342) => 4333.5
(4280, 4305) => 4281.0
